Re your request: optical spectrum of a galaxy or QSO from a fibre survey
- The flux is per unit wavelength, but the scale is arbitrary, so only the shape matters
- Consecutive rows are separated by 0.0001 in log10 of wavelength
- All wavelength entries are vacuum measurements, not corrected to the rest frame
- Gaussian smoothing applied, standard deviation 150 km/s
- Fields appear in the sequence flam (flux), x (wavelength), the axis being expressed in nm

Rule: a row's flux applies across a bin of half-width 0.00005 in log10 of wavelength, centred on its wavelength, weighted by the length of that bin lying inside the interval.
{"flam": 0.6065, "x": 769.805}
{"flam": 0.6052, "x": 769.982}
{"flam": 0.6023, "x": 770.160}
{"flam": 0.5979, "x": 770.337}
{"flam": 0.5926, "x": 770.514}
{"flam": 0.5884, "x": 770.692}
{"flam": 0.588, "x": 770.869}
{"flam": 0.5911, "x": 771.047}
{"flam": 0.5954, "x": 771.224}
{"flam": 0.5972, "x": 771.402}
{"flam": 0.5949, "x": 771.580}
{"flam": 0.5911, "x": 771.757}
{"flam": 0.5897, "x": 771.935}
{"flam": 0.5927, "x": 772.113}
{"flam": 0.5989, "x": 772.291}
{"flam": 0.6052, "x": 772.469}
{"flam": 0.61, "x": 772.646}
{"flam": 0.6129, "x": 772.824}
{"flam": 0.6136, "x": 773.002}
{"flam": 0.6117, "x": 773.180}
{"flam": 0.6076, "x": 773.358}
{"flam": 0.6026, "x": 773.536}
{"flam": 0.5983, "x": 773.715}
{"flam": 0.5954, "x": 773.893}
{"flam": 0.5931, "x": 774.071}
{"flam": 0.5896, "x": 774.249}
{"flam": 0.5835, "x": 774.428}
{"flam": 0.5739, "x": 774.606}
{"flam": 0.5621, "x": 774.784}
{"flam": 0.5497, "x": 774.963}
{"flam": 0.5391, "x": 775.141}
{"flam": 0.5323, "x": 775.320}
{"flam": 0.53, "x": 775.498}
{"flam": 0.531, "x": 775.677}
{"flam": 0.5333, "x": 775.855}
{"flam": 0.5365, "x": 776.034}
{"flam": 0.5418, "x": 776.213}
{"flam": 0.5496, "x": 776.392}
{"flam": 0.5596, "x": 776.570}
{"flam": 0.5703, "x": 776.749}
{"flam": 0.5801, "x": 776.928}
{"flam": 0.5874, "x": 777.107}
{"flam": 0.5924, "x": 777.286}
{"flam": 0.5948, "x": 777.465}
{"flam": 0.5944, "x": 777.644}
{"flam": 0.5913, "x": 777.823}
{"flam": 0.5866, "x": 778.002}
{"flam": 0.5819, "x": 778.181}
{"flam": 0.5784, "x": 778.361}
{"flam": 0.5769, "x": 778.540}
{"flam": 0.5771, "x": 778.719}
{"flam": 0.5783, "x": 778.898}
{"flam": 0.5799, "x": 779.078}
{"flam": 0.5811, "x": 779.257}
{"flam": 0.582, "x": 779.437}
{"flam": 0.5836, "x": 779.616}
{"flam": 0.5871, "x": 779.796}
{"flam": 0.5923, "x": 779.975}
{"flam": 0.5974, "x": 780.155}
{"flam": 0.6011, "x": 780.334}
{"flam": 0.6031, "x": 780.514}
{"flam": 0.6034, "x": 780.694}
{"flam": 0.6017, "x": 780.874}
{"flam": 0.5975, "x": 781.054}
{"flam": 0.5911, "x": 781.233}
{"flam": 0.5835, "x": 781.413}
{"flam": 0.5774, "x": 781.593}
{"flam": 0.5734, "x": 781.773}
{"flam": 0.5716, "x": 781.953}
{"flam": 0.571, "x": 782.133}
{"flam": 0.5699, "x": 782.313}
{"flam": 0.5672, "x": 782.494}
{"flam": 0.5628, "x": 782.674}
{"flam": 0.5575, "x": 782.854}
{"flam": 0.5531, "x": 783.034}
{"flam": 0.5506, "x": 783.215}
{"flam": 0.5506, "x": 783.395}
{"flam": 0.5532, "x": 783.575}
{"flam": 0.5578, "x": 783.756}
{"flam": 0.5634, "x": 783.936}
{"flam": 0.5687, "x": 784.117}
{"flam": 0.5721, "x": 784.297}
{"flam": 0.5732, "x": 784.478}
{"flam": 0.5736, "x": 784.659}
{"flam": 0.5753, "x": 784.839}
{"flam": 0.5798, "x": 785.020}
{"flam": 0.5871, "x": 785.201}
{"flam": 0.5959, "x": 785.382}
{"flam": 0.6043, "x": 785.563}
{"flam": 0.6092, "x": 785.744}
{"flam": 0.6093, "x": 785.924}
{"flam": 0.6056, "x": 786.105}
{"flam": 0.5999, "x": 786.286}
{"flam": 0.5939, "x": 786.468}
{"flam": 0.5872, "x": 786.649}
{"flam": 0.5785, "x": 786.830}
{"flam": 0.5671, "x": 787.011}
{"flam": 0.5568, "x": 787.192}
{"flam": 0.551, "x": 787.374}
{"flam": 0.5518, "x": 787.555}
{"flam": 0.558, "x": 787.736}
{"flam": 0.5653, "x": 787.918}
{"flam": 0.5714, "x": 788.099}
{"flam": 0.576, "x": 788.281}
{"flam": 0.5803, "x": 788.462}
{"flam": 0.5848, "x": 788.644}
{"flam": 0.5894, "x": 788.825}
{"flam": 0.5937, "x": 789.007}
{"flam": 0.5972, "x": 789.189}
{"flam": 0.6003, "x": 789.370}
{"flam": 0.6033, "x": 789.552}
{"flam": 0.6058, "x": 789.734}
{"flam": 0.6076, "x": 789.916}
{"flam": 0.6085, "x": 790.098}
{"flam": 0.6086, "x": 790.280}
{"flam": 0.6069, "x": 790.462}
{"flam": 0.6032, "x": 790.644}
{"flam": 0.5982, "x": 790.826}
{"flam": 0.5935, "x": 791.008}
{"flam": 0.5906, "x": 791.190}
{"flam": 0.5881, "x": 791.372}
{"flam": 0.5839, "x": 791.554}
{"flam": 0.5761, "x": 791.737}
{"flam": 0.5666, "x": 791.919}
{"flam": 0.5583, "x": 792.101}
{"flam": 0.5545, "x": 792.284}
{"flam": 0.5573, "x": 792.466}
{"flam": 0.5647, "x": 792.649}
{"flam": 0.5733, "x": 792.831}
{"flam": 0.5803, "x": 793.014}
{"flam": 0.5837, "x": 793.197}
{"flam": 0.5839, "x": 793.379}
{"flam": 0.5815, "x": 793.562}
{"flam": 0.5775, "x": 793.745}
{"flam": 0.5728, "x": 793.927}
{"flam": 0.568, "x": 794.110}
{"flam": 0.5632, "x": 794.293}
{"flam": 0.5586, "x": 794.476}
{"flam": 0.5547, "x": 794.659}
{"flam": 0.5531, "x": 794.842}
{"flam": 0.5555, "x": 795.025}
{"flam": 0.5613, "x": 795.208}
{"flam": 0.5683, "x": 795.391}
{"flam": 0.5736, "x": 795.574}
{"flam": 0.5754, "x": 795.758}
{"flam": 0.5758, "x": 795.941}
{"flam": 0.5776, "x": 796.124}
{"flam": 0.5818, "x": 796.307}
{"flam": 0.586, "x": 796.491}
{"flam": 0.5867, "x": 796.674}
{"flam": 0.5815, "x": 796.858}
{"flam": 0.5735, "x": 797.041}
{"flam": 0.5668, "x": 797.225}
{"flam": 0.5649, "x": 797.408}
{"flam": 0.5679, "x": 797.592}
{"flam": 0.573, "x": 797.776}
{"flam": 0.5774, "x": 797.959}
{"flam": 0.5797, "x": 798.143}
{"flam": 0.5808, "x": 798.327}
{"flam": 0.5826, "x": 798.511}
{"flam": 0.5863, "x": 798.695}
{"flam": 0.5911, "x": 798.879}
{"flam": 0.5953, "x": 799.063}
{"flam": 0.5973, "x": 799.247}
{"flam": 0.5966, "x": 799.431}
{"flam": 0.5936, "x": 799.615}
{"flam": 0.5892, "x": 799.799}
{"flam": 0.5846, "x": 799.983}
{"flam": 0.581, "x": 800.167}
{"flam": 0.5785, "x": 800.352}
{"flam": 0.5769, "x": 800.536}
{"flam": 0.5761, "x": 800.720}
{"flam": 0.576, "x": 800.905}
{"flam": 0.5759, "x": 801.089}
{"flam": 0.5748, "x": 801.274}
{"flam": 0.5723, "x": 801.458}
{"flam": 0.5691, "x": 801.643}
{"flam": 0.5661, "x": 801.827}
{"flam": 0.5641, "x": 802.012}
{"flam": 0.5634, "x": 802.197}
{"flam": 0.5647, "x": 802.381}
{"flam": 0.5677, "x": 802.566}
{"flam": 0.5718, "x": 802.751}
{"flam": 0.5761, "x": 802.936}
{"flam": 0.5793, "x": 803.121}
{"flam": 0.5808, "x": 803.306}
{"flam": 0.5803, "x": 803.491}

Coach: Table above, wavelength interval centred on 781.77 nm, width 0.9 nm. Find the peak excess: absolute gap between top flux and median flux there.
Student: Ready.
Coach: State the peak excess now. 0.0101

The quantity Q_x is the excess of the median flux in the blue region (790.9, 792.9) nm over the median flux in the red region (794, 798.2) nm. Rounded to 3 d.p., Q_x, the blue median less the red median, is 0.000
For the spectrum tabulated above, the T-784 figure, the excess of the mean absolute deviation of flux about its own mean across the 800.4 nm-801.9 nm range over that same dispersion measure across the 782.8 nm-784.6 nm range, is -0.004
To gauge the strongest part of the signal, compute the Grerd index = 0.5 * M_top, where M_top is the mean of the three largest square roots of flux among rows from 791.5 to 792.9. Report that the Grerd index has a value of 0.380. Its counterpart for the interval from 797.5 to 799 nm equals 0.383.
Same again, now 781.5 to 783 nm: 0.379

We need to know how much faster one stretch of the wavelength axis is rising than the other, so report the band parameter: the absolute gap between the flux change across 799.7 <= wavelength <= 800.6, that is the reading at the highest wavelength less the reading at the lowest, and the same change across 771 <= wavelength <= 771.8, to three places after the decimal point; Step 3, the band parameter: 0.012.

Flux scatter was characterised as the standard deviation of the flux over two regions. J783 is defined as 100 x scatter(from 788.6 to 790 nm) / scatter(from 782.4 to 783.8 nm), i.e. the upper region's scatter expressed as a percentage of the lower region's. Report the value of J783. 135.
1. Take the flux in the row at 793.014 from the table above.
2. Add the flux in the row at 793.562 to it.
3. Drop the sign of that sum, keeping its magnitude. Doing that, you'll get 1.162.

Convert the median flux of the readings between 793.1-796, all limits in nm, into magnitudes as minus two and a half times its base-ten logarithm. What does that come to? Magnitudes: 0.61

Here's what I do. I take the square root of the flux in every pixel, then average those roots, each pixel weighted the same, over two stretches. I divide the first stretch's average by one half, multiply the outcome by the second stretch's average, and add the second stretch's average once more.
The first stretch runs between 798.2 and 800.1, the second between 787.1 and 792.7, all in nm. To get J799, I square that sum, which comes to 3.74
